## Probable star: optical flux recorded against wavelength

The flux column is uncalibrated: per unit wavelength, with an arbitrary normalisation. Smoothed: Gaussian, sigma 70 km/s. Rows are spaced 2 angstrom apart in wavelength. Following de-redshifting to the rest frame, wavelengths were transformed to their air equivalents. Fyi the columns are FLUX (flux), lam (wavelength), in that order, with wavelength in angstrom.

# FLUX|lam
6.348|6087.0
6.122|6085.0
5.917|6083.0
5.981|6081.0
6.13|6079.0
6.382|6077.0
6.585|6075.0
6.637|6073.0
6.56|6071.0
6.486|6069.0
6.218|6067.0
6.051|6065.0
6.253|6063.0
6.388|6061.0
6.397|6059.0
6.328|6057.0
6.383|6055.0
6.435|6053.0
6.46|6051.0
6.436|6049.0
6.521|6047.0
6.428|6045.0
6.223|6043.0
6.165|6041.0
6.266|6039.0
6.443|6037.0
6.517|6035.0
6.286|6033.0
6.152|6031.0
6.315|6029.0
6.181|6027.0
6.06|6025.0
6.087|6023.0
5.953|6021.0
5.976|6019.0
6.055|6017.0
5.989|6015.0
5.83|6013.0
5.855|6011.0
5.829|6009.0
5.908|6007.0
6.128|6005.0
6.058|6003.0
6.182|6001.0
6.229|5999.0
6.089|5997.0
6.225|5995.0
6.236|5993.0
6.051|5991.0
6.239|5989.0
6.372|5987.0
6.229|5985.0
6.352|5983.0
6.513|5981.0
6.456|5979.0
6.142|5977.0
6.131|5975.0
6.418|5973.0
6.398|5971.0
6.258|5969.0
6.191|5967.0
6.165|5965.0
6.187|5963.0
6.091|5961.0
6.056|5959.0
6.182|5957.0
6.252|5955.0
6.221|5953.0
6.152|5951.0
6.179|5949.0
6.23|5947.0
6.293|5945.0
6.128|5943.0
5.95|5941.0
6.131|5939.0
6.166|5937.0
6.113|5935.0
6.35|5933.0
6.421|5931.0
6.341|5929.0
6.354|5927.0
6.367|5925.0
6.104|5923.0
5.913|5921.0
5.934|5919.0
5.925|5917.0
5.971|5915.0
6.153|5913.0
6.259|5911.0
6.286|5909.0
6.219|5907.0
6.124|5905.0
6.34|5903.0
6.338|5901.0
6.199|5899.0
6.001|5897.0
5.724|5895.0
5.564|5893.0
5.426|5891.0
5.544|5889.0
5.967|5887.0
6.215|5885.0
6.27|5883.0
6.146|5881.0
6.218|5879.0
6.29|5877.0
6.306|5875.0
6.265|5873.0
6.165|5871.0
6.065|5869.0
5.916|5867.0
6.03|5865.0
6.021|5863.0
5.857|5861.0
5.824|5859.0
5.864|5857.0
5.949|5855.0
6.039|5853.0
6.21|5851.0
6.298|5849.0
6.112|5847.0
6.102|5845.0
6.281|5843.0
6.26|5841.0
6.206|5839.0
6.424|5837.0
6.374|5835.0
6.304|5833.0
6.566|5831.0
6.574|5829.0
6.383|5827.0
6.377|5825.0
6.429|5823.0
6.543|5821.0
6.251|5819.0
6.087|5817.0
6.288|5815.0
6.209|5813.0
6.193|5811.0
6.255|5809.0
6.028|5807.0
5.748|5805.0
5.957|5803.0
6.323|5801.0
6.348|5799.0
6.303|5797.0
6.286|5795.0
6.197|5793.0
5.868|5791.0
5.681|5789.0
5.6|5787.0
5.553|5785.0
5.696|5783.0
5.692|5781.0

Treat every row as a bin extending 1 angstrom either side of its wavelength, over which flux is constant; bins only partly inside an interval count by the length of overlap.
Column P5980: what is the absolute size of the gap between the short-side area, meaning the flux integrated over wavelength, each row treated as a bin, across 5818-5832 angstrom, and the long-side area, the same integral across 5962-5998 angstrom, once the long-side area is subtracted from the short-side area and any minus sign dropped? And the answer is 135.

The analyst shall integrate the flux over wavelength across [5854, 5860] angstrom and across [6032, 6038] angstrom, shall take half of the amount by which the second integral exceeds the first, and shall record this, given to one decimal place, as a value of 1.6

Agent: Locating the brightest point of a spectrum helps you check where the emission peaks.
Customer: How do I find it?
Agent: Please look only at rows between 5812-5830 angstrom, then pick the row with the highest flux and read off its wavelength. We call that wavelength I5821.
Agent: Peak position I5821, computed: 5829.0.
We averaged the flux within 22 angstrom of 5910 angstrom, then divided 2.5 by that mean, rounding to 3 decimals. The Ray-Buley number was 0.412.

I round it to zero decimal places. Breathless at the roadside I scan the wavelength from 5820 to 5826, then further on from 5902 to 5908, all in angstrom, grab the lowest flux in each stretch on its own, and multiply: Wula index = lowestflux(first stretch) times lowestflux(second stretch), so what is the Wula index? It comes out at 39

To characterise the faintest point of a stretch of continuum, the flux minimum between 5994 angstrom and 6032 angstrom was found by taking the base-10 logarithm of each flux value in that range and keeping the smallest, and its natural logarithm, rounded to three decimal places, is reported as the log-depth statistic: -0.267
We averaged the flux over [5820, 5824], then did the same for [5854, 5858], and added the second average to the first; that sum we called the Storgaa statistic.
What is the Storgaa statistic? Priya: 12.4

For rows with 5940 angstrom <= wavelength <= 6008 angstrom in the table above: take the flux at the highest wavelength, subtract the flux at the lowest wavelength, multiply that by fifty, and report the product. -2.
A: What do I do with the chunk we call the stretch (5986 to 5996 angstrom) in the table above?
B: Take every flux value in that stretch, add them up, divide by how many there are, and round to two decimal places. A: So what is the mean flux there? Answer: 6.22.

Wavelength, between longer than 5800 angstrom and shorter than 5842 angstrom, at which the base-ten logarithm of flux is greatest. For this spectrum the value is 5829.0 angstrom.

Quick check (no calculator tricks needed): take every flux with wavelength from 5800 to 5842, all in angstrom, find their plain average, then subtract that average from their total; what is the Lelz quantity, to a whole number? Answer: 126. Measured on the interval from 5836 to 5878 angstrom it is 122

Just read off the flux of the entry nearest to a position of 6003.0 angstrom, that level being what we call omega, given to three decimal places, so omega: 6.058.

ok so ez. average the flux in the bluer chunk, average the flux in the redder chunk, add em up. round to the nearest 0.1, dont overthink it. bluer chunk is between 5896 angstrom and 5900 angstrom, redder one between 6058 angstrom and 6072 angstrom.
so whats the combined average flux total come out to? 12.4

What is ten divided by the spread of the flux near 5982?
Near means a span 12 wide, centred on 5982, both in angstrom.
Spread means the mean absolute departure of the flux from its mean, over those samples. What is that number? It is 95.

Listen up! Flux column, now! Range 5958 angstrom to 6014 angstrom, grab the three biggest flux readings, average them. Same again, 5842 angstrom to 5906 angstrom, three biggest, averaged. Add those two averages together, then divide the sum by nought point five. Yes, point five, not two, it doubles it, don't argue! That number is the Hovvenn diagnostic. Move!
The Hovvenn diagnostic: 25.6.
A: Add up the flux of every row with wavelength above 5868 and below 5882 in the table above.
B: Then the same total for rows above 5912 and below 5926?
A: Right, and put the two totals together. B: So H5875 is 85.8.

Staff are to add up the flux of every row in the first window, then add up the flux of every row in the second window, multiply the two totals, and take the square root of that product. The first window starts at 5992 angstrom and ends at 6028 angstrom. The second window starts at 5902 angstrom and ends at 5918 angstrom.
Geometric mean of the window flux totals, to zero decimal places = 73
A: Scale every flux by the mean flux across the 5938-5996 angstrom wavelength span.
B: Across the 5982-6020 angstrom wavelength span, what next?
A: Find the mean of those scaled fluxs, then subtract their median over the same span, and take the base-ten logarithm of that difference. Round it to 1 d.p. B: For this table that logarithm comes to -2.9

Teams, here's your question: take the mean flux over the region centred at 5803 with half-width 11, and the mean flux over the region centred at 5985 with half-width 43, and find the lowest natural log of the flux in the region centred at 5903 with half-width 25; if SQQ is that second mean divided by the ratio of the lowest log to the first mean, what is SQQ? 22.5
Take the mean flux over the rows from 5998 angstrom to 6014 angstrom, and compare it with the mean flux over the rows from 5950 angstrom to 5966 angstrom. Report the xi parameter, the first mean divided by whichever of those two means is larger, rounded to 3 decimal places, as 0.974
